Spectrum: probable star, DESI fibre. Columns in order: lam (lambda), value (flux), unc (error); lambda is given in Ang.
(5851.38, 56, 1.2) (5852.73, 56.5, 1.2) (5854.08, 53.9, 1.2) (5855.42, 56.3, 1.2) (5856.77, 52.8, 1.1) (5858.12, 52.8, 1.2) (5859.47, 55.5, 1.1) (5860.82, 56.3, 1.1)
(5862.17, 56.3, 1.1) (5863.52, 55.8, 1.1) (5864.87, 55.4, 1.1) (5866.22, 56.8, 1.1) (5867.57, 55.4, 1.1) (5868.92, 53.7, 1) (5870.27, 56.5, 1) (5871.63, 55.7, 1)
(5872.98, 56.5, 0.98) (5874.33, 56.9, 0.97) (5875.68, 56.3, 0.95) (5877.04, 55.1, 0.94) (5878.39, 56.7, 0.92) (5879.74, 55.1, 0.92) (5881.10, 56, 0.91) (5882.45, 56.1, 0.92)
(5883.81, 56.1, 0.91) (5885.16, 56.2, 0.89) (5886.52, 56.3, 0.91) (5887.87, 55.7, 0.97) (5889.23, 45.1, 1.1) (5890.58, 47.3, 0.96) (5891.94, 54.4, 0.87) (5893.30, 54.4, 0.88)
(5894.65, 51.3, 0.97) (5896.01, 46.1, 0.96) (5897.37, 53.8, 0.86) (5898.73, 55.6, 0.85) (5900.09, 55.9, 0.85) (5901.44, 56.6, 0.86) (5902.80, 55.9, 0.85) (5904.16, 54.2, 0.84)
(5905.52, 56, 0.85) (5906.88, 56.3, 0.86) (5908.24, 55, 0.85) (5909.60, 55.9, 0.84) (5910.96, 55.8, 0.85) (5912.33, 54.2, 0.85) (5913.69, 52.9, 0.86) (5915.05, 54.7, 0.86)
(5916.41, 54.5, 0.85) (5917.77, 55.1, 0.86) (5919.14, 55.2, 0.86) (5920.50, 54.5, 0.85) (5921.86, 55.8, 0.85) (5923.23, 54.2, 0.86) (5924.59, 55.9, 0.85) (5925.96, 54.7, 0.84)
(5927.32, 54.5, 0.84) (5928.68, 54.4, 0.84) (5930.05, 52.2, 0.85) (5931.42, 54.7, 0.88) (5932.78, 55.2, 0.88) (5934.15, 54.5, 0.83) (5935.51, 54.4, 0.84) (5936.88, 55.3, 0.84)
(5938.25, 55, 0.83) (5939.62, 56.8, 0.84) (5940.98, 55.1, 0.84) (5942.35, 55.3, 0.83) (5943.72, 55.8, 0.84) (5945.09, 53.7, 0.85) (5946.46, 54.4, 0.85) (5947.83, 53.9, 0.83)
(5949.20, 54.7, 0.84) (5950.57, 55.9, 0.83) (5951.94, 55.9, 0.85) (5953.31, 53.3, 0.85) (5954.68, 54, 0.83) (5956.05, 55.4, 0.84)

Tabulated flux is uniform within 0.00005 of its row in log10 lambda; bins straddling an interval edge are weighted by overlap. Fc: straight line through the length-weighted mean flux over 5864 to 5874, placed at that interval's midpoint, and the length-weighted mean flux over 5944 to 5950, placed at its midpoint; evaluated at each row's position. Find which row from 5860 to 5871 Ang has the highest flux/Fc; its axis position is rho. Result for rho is 5866.22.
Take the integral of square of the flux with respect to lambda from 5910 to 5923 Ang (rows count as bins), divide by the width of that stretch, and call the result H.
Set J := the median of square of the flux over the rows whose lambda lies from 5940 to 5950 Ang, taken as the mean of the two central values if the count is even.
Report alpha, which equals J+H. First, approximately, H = 2997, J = 2992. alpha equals 5989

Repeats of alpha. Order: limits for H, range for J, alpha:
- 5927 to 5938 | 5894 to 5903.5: 6053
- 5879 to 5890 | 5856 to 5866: 6067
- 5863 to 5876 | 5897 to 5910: 6250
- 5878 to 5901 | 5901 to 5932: 5884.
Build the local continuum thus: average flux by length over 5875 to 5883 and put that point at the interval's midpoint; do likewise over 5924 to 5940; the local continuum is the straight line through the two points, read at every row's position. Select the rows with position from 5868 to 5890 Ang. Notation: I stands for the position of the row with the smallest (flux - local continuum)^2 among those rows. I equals 5887.87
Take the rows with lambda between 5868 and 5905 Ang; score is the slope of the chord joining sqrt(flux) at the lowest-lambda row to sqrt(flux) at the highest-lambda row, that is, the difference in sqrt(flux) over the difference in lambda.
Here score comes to 0.0010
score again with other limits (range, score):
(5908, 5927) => -0.0011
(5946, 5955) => -0.0033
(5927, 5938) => 0.0056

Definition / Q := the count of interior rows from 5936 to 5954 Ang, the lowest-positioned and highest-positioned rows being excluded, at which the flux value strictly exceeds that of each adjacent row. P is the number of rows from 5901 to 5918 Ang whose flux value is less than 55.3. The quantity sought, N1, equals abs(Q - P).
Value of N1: 4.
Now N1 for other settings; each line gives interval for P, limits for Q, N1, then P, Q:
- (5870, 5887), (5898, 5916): 1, 2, 3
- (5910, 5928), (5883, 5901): 9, 10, 1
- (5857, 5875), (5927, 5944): 1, 2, 3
